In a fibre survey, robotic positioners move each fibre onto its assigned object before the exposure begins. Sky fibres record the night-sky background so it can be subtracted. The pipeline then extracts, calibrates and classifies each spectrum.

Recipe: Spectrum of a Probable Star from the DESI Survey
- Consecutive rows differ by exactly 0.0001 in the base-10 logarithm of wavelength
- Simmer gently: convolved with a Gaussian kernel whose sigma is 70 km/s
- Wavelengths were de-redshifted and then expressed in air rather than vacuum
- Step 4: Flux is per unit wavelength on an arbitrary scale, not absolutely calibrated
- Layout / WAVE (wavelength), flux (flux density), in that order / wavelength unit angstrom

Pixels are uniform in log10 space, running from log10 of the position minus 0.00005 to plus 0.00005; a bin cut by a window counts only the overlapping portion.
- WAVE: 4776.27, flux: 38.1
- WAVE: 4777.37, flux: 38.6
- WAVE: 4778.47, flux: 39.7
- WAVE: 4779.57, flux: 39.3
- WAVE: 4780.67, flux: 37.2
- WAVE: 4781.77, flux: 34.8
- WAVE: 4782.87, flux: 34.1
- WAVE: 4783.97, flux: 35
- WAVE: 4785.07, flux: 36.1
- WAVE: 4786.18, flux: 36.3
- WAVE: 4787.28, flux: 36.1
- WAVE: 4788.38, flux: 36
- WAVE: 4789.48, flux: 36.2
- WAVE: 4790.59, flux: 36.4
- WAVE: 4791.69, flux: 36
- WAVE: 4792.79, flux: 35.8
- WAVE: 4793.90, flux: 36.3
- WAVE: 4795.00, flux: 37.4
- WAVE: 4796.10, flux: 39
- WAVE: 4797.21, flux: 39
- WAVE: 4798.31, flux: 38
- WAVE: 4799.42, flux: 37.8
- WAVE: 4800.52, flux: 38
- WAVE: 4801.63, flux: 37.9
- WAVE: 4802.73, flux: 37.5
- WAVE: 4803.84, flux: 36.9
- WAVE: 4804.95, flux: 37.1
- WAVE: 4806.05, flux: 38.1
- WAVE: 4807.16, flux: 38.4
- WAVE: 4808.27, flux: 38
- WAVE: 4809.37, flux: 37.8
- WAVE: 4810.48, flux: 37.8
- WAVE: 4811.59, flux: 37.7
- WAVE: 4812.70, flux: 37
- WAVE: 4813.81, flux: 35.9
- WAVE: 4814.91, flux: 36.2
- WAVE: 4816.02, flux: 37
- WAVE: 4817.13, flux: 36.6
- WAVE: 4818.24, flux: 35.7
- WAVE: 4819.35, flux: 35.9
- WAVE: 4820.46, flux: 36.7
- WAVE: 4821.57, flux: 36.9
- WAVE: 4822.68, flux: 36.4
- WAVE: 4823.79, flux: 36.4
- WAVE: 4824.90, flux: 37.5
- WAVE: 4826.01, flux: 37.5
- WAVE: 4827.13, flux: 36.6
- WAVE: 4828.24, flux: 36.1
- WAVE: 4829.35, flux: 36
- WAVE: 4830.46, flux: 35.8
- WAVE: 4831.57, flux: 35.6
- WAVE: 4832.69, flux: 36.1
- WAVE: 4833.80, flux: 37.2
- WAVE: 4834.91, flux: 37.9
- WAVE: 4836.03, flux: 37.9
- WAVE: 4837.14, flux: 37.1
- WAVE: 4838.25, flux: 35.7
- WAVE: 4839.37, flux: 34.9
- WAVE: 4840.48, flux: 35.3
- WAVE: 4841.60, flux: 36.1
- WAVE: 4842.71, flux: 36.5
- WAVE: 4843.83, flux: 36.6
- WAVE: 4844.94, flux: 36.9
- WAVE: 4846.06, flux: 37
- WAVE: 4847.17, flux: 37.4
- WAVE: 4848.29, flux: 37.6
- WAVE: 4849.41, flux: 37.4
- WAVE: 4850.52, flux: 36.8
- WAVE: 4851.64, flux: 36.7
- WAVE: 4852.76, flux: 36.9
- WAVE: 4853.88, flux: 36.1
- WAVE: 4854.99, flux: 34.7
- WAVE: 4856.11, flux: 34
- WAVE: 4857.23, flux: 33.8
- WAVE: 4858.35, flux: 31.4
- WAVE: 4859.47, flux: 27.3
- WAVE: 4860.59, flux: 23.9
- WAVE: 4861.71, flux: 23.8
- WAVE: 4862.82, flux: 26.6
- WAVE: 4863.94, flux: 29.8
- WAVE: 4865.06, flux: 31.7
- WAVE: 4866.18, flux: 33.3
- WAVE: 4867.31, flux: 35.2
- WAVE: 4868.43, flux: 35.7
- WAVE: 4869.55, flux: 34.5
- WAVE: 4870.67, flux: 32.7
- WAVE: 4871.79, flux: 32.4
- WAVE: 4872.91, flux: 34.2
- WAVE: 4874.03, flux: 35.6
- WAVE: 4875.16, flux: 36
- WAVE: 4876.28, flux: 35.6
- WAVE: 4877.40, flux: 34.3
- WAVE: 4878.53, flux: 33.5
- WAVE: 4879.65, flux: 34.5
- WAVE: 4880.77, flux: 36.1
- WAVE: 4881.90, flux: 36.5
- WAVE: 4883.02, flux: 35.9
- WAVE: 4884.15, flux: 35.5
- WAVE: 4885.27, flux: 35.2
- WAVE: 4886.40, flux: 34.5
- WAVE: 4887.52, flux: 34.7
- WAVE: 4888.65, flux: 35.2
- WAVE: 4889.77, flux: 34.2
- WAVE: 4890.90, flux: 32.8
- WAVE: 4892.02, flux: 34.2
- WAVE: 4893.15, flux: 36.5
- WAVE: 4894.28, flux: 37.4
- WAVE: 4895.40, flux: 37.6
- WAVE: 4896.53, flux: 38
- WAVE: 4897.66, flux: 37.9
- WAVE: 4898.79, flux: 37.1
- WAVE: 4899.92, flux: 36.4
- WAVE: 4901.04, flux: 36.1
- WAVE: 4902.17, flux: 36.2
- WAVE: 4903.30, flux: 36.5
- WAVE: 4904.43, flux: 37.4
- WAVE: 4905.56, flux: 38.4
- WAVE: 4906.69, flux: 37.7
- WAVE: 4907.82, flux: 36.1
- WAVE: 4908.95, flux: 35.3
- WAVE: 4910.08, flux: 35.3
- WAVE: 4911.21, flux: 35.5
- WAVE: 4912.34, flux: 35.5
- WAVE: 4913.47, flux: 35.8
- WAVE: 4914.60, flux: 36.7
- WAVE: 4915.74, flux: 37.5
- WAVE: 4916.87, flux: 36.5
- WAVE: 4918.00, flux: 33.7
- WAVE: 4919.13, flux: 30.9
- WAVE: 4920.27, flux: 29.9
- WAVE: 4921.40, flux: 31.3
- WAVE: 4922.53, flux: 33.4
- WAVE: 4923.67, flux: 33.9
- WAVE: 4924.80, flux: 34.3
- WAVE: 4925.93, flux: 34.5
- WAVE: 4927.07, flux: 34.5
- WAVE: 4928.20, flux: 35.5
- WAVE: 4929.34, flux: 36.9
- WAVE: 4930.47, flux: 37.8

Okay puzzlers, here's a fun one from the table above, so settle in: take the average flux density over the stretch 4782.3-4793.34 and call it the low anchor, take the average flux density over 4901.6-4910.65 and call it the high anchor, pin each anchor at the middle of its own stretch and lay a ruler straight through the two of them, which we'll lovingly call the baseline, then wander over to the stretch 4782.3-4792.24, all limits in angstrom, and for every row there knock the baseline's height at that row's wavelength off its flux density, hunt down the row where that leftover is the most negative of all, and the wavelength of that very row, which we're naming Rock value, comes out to 4782.87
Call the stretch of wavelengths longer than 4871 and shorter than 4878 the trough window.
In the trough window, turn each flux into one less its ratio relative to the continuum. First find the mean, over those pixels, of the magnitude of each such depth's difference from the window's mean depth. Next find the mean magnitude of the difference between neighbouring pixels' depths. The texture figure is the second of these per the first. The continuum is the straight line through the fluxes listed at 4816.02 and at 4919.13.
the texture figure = 1.0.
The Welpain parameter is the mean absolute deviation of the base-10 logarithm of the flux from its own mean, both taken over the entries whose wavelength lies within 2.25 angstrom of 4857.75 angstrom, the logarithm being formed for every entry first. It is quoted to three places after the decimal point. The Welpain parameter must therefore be 0.032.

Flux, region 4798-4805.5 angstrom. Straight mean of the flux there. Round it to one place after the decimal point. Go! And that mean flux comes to 37.6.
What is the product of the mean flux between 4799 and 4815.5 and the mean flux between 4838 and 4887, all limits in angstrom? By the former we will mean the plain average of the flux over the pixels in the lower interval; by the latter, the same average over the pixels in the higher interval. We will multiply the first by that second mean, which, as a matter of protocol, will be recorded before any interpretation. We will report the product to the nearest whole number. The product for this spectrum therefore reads 1283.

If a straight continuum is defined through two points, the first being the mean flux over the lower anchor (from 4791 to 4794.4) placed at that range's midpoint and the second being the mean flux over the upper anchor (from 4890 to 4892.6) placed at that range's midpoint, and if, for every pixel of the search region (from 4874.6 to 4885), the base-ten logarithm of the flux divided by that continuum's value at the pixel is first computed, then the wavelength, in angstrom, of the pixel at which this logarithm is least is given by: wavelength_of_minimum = 4878.53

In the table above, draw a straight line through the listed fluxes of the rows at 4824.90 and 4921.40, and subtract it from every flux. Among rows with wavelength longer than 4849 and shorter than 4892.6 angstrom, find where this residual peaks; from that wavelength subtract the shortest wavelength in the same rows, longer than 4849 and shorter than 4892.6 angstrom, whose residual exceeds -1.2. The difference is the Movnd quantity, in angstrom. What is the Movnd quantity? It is 32.5 angstrom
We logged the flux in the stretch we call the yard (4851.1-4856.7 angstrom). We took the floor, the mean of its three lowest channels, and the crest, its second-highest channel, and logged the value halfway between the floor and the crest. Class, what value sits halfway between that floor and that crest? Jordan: 35.8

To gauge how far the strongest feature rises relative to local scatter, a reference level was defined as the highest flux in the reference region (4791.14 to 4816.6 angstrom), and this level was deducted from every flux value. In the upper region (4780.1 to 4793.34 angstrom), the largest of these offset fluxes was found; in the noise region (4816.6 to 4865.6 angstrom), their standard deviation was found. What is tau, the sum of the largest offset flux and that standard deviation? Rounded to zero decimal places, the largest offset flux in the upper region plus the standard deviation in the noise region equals 2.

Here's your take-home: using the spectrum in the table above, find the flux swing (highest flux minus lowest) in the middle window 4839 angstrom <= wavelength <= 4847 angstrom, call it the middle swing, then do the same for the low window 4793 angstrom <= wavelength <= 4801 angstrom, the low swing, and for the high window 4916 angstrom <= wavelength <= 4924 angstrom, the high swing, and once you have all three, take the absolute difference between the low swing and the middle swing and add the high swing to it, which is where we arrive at 7.2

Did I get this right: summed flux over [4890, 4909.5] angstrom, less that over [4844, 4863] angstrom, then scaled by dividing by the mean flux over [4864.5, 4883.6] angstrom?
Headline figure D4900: 1.54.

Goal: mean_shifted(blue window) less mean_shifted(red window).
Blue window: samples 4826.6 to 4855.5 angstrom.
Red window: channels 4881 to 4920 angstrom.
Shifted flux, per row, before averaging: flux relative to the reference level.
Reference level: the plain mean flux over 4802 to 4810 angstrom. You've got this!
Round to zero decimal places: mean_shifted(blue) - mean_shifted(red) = 1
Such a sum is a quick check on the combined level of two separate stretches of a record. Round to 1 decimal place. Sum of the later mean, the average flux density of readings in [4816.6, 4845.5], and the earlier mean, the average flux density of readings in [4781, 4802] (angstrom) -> 73.1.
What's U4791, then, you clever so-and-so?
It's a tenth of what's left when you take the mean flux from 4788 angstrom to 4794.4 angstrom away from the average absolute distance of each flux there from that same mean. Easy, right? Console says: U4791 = -3.59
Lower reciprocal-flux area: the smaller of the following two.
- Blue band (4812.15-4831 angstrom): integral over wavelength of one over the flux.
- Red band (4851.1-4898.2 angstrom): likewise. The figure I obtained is 0.52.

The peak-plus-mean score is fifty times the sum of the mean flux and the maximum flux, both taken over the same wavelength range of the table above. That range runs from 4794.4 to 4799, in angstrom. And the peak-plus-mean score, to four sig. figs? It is 3867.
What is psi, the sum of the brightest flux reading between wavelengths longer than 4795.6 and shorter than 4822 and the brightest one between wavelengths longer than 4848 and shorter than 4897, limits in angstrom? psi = 77.0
